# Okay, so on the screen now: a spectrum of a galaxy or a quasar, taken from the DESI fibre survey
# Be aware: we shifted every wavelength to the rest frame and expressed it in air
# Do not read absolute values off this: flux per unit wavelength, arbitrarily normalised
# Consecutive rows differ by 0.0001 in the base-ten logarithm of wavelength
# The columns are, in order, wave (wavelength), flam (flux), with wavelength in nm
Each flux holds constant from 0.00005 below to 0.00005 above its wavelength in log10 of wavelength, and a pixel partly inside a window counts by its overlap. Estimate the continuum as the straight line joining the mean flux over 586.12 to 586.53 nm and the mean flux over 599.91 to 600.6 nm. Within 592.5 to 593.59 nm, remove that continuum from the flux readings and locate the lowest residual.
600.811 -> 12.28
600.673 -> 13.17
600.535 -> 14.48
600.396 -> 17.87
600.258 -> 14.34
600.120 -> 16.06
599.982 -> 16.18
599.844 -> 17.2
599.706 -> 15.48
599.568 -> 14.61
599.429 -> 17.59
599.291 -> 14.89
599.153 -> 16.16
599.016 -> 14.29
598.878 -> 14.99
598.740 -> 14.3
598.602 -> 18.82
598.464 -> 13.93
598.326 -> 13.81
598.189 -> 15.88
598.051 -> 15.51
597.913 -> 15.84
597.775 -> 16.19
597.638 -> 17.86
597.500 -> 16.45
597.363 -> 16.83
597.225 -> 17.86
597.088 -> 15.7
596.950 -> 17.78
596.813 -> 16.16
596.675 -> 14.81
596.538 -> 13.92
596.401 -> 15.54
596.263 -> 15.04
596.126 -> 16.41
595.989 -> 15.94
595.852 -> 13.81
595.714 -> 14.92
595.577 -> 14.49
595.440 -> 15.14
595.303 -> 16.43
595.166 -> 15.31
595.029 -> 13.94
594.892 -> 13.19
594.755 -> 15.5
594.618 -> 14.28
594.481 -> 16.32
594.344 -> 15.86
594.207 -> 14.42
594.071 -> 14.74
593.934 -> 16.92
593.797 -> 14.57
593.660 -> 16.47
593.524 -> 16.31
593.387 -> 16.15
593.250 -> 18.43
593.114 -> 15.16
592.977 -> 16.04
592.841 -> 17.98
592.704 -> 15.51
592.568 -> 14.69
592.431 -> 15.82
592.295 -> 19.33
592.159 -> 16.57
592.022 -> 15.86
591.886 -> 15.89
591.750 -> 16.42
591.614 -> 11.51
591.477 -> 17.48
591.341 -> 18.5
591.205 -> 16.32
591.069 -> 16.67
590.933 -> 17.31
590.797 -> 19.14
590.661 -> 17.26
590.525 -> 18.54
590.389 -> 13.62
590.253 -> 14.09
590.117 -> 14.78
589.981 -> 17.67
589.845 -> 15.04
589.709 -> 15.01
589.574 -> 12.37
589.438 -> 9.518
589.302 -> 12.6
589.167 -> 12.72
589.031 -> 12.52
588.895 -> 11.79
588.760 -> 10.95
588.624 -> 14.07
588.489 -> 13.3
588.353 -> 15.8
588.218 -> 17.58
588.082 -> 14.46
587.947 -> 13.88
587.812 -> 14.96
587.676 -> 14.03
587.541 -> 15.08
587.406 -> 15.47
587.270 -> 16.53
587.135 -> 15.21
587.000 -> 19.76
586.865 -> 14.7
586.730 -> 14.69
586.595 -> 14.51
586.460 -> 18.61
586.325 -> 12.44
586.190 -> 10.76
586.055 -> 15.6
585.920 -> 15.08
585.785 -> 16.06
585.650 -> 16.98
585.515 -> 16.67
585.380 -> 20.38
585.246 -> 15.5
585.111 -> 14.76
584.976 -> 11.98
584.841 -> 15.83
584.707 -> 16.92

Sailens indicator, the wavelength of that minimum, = 592.568 nm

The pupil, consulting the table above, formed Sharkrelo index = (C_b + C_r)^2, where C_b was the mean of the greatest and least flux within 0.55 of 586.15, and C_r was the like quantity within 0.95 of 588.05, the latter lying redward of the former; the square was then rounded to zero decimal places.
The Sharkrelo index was 838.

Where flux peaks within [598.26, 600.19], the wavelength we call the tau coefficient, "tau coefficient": 598.602 nm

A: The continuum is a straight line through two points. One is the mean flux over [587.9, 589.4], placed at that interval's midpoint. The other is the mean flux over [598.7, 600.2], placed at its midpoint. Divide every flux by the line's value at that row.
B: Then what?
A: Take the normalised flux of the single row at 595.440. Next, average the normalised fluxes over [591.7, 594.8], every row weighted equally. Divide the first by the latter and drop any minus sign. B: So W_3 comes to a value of 0.92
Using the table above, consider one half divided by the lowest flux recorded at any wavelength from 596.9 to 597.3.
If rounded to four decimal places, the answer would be 0.0318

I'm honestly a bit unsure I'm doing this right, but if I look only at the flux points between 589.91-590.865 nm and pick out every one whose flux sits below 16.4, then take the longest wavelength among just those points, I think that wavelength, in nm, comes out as 590.389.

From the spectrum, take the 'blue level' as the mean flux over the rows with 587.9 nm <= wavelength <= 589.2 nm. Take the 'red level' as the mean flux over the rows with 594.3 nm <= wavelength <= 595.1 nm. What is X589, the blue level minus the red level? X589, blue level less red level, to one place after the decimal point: -1.1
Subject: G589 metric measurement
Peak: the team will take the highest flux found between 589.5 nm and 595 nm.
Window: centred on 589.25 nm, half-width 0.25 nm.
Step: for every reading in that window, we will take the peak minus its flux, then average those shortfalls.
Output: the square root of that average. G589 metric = 2.74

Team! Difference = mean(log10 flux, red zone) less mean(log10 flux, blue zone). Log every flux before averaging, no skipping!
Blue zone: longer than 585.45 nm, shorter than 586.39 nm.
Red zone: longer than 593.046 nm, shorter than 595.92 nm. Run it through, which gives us 0.020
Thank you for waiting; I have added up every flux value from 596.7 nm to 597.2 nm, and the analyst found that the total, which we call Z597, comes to 49.6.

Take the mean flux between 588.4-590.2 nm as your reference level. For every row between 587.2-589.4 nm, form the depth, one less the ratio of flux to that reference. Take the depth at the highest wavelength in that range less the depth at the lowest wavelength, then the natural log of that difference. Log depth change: -1.2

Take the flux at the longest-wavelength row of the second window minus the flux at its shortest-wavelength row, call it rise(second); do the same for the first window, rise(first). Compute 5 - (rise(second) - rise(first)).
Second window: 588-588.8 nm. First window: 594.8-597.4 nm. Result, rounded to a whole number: 12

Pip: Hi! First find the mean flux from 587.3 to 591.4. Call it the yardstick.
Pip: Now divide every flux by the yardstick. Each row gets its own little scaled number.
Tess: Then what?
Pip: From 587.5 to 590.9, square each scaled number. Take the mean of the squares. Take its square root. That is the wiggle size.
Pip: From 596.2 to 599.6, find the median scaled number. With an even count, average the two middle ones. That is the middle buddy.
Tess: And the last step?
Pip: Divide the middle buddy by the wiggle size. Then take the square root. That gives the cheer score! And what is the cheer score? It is 1.037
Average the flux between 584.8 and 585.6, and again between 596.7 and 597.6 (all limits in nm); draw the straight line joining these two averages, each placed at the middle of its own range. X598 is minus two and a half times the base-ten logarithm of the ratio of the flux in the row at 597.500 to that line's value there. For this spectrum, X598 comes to 0.02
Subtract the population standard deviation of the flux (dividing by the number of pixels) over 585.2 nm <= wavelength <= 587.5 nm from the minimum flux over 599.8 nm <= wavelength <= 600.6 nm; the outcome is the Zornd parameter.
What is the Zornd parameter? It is 12.0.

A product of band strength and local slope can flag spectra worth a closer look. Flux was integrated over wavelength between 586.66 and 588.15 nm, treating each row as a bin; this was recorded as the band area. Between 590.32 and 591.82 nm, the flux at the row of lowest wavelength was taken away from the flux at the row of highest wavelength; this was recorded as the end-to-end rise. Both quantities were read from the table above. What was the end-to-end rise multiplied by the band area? 64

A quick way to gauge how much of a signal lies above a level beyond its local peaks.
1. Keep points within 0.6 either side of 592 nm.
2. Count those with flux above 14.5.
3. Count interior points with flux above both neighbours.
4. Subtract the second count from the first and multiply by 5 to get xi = 30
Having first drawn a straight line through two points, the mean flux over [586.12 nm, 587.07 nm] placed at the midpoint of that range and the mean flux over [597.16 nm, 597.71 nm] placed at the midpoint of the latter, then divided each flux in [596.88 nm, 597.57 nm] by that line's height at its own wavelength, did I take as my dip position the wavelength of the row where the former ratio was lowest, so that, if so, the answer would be 597.088 nm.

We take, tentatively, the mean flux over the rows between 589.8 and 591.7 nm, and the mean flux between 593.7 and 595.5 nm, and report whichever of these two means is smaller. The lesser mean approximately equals 15.1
